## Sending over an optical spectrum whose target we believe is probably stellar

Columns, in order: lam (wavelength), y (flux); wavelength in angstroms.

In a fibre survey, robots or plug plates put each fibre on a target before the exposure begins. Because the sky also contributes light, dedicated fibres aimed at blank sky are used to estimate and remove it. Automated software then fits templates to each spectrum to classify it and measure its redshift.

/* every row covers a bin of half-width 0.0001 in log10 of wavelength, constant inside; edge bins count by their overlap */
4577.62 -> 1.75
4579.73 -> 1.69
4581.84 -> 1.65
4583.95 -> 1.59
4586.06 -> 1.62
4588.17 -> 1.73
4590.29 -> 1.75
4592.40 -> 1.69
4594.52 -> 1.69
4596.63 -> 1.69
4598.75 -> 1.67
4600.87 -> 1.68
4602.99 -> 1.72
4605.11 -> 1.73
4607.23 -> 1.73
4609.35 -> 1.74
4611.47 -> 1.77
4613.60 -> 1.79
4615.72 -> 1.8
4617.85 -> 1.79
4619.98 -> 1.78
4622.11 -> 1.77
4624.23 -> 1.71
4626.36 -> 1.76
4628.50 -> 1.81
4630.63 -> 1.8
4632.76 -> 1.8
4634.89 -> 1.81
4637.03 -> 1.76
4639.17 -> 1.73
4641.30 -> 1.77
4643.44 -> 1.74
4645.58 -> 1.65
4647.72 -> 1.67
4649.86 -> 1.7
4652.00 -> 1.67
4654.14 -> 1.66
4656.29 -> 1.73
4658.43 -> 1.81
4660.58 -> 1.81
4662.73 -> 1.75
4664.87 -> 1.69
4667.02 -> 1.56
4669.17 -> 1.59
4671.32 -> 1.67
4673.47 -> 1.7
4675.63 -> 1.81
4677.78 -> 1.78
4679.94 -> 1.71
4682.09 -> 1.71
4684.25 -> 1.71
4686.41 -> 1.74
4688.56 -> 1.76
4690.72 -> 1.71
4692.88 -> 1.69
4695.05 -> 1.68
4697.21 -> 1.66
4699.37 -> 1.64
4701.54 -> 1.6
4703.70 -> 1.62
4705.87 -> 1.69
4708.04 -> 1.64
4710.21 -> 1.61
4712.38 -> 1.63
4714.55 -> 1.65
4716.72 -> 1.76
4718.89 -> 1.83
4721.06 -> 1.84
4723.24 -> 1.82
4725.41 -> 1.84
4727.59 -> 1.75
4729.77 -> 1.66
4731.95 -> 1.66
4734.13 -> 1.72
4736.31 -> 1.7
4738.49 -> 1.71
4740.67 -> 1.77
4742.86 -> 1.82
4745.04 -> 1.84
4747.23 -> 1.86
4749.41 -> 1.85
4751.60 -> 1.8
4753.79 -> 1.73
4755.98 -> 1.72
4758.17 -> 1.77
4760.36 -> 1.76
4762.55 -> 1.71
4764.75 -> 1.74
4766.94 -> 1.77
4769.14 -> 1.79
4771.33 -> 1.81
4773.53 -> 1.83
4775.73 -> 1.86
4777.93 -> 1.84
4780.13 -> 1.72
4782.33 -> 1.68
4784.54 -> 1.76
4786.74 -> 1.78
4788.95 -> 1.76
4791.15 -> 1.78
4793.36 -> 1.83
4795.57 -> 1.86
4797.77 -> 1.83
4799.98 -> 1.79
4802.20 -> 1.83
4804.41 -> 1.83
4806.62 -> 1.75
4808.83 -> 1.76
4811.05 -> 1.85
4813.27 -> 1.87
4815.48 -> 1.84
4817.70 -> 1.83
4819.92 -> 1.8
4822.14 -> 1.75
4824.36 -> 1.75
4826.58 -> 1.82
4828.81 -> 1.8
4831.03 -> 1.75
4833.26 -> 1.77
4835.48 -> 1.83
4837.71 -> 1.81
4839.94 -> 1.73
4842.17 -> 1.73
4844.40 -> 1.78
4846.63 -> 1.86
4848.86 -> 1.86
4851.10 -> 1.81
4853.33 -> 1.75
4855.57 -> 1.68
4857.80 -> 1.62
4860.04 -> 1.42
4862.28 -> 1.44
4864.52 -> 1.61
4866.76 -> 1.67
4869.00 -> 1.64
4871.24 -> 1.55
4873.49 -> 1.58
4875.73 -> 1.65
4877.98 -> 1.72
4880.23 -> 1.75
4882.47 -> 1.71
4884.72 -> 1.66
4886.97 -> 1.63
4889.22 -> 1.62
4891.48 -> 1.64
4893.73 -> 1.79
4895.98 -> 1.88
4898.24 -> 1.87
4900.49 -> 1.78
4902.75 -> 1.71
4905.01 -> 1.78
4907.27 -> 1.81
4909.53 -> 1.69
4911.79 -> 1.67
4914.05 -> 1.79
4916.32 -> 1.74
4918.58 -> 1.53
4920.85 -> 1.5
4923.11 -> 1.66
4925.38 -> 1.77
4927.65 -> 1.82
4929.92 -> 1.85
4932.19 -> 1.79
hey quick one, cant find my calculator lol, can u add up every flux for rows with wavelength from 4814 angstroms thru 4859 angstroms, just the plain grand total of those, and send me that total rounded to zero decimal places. 36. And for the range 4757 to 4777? 16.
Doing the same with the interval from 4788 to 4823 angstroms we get 29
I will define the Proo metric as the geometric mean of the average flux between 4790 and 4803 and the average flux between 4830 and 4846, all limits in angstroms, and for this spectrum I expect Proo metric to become 1.80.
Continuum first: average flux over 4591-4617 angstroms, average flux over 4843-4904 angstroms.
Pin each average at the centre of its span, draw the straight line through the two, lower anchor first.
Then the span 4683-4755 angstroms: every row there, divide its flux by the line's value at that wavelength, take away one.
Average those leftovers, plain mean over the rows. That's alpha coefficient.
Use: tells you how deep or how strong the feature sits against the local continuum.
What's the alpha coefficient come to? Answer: 0.01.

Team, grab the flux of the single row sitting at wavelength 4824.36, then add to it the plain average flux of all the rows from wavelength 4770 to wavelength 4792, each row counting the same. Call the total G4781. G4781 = 3.53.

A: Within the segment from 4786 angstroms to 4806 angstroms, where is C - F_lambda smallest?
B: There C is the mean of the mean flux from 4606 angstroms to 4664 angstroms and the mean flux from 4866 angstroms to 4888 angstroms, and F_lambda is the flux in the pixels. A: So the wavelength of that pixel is 4795.57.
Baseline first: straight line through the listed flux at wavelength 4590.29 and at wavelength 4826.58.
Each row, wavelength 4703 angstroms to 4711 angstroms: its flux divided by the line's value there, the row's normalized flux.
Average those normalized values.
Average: 0.919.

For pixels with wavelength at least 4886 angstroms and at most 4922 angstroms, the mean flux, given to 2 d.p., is 1.71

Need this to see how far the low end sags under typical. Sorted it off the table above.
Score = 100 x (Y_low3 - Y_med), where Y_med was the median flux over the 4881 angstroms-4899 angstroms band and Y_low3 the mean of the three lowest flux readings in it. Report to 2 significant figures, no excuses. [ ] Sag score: -5.5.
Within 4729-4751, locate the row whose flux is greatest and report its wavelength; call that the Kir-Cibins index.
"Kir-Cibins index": 4747.23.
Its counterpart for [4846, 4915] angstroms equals 4895.98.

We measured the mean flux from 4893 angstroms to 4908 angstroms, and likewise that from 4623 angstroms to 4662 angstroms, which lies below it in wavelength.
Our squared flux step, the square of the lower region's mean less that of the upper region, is 0.003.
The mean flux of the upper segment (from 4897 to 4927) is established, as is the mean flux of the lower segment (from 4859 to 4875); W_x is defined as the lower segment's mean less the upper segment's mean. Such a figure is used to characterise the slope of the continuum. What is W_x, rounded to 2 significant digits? -0.16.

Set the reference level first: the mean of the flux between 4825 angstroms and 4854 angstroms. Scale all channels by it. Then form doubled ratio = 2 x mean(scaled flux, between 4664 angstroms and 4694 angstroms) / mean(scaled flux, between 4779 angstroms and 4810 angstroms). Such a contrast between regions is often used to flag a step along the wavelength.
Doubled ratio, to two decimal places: 1.91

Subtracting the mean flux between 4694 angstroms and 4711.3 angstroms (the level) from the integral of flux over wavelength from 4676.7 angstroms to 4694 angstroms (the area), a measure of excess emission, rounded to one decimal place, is 28.2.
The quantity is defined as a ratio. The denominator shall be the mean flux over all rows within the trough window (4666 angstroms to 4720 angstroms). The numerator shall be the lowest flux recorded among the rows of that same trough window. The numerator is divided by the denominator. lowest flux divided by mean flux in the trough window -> 0.925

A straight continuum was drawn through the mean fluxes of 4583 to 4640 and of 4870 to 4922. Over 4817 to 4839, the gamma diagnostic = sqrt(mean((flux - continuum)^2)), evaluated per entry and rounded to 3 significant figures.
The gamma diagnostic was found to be 0.0894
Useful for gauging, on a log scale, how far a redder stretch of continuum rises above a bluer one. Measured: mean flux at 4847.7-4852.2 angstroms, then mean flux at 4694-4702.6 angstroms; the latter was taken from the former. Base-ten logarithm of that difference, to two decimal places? -0.72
